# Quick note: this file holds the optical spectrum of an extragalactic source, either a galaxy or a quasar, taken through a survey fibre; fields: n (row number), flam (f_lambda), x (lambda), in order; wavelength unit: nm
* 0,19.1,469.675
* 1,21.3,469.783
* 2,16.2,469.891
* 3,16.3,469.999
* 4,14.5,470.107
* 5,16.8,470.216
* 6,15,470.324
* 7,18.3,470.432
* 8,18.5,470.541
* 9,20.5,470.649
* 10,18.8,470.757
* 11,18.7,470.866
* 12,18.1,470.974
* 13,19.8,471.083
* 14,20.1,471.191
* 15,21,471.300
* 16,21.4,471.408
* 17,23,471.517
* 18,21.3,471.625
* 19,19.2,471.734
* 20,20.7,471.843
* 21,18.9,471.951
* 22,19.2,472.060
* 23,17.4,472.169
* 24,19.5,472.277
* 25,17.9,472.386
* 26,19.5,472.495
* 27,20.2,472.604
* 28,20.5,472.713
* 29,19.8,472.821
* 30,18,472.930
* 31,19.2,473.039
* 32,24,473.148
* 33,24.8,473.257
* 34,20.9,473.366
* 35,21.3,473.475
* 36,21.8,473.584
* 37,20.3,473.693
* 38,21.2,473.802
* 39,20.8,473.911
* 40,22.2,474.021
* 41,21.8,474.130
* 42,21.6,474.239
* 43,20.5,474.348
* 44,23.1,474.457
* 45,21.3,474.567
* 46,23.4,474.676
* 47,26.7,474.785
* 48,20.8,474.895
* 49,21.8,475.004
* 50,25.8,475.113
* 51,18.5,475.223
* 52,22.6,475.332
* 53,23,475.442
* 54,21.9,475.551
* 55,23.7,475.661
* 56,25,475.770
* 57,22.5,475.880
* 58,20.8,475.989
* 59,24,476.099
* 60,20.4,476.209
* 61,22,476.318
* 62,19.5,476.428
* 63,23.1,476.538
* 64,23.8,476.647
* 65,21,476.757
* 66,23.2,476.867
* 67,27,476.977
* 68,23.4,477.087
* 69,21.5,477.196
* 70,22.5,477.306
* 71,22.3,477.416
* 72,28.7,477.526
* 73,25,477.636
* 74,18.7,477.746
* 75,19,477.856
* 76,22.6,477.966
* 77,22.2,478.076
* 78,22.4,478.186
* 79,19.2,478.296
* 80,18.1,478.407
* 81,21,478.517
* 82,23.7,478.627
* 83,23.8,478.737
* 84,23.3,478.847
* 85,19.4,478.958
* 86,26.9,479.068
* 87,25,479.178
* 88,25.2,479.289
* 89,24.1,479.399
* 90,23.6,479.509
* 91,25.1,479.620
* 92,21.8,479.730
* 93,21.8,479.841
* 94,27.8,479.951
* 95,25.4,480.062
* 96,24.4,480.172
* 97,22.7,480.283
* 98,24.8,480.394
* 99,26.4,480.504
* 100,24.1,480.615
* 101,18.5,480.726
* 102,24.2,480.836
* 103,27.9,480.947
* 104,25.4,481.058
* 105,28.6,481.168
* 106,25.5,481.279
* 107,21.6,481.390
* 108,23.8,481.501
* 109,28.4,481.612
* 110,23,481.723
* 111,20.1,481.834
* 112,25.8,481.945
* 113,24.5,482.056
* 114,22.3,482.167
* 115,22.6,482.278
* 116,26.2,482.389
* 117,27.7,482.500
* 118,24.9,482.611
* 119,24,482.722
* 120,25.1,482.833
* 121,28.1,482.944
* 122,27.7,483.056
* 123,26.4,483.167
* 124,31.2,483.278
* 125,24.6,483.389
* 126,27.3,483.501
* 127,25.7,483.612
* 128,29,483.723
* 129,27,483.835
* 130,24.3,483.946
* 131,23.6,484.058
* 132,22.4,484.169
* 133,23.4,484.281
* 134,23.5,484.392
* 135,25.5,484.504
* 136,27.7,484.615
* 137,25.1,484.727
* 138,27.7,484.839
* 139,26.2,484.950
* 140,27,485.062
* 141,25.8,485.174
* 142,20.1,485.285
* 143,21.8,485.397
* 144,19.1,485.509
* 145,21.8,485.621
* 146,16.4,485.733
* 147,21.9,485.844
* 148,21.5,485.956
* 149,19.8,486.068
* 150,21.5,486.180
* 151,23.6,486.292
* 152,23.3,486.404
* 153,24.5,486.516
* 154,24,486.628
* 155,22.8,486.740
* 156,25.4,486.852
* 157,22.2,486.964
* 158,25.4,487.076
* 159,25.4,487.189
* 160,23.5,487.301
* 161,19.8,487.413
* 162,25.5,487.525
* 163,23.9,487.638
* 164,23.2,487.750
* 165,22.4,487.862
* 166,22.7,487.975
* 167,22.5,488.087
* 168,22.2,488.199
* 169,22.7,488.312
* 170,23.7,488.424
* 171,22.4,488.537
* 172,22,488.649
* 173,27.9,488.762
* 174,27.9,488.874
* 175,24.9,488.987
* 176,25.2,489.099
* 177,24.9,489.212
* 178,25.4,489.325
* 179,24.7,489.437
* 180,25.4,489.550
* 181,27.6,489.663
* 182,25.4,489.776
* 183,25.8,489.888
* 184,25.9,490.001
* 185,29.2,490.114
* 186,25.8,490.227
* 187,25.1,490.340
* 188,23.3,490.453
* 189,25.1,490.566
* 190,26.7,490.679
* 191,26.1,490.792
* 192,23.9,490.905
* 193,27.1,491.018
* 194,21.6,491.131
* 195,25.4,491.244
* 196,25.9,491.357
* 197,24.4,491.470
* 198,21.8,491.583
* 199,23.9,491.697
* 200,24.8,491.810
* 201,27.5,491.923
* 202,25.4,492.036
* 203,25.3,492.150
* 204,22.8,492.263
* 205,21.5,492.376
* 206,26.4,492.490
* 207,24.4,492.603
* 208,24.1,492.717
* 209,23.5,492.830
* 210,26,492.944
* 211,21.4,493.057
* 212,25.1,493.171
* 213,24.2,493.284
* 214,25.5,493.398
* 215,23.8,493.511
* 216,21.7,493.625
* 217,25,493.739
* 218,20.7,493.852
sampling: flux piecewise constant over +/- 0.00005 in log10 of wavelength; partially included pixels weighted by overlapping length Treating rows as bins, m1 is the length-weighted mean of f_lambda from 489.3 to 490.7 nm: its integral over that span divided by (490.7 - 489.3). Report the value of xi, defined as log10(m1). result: 1.41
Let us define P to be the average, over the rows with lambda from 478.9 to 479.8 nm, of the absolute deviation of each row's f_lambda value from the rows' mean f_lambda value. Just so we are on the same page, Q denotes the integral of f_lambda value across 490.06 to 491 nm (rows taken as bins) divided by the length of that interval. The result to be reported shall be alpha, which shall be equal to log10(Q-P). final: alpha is 1.38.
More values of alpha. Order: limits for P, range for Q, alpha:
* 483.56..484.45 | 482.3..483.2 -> 1.39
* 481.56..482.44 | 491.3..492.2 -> 1.36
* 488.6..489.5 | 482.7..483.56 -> 1.41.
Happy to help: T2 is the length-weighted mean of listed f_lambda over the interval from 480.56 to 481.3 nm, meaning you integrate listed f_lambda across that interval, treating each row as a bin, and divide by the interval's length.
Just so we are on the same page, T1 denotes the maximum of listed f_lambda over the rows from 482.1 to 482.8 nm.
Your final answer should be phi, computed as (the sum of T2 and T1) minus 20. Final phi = 32.6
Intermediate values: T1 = 27.7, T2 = 24.9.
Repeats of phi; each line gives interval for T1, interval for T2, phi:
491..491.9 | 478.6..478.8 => 30.9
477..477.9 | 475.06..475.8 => 31.5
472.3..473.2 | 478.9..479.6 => 28.1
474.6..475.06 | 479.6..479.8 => 29.7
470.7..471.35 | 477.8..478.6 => 21.7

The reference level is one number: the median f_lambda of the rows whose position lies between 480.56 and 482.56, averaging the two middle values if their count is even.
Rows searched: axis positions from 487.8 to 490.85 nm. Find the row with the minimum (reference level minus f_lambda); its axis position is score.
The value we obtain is 490.114 nm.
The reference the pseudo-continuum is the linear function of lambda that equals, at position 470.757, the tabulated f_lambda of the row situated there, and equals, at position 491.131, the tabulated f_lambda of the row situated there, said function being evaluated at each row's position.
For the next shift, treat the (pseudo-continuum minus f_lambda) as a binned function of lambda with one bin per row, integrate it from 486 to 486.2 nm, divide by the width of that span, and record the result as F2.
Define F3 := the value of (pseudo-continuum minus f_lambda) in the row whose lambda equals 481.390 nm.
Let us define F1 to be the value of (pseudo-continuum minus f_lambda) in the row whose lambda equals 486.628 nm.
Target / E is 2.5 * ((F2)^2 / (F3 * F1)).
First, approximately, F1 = -3.0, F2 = 0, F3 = -1.3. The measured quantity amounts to 0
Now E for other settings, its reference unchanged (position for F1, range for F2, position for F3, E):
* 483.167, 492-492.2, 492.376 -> -20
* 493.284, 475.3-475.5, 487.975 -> 8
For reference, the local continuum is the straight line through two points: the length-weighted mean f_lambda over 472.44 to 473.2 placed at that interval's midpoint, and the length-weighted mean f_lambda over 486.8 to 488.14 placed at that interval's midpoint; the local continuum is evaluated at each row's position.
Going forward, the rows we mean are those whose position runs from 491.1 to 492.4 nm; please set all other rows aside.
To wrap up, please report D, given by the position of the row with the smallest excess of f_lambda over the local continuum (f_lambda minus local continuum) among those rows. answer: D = 492.376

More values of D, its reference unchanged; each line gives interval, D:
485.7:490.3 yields 485.733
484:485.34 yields 485.285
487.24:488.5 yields 487.413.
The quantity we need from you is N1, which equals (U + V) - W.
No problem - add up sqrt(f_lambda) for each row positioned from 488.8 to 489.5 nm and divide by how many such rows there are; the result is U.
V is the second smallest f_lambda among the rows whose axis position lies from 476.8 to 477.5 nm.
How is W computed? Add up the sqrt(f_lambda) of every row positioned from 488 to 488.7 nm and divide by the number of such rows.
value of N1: 22.6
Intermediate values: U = 5.05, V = 22.3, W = 4.75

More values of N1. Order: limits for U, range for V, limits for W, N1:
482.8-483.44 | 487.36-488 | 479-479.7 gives 22.6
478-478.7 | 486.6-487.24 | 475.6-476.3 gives 22.6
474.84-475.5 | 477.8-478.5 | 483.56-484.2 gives 18.7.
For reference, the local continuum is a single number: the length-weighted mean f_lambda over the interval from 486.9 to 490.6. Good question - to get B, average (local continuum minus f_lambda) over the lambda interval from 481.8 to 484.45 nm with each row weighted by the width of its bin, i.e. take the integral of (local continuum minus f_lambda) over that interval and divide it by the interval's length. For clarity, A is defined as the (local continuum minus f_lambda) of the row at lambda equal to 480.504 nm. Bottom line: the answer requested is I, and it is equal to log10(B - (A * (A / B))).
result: 0.5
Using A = -2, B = -0.8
